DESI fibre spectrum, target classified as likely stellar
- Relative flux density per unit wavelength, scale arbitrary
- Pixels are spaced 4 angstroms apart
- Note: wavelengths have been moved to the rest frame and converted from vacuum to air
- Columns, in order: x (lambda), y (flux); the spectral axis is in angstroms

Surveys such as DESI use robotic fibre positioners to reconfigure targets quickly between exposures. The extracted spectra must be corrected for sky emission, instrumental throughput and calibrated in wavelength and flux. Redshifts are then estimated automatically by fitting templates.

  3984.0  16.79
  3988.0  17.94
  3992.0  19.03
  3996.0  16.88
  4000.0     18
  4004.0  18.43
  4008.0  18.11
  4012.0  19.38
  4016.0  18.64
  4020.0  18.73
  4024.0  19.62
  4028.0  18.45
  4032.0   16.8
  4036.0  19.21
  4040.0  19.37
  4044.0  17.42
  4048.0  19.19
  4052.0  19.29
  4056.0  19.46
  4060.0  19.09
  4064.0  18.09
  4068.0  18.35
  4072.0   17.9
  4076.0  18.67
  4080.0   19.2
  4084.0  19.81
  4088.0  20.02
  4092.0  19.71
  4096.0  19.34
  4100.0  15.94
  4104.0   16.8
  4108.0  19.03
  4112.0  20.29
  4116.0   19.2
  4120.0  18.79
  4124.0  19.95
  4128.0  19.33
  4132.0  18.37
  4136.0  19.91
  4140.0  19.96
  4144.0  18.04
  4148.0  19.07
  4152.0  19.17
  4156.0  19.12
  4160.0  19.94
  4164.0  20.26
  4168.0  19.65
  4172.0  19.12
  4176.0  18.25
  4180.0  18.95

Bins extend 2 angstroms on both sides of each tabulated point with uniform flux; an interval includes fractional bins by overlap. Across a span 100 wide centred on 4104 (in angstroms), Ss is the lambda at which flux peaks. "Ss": 4112.0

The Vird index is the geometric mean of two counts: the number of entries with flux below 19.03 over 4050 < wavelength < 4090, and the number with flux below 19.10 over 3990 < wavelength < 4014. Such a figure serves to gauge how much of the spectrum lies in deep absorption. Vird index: 4.47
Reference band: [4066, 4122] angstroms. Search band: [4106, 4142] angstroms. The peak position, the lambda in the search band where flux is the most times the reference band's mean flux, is 4112.0 angstroms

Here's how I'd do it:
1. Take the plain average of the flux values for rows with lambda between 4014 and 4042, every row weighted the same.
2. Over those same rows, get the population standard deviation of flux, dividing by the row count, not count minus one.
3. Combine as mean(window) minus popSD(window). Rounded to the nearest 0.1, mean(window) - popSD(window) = 17.8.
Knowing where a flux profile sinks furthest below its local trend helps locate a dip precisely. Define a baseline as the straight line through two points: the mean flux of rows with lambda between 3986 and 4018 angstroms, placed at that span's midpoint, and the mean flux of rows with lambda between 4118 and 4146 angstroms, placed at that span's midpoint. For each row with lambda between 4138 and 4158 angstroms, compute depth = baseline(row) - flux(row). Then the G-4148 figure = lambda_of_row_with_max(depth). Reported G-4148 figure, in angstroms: 4144.0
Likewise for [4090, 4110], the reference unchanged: 4100.0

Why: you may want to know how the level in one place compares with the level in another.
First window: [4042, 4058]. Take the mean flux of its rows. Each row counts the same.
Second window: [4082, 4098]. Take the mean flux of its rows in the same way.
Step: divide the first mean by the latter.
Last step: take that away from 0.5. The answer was -0.455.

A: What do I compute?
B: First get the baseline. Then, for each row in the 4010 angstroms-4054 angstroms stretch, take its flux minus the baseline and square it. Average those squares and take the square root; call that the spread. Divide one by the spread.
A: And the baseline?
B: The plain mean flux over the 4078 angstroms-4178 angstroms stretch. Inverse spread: 1.1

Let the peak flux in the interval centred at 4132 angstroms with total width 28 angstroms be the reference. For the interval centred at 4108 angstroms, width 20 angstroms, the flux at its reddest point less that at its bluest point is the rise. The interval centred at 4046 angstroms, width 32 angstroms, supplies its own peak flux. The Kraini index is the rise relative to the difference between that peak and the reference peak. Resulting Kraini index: -6.5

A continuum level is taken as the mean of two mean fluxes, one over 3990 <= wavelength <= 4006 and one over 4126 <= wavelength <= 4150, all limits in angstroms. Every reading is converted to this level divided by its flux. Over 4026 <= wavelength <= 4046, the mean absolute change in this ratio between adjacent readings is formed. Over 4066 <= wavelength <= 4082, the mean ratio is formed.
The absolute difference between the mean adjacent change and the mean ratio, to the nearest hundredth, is 0.92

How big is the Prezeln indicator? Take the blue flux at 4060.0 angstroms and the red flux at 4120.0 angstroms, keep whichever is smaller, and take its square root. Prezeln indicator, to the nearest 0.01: 4.33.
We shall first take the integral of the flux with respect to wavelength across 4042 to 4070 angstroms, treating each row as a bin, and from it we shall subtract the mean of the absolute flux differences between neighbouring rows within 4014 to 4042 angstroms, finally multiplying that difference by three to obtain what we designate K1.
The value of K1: 1567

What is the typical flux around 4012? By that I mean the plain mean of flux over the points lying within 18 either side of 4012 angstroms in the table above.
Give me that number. 18.5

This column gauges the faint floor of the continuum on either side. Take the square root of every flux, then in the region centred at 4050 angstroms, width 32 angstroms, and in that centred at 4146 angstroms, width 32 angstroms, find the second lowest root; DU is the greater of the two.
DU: 4.29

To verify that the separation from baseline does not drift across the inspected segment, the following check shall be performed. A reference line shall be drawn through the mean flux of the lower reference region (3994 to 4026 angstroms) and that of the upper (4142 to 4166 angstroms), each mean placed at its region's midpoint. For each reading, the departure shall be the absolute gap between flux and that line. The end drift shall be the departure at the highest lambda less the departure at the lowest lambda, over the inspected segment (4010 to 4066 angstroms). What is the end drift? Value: -0.2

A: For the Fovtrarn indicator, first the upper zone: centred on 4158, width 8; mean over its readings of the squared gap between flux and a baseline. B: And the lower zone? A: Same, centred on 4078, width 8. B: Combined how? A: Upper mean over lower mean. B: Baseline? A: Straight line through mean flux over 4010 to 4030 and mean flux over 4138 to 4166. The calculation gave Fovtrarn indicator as 1.7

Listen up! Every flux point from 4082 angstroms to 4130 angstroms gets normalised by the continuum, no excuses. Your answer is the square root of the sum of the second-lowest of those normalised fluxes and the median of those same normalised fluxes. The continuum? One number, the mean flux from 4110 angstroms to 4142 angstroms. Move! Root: 1.36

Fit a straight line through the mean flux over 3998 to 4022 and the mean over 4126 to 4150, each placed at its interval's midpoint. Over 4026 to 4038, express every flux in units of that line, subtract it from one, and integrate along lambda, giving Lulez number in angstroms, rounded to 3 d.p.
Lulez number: 0.317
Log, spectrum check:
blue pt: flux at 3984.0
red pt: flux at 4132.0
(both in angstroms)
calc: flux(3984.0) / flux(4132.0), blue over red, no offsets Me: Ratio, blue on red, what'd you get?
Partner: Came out 0.914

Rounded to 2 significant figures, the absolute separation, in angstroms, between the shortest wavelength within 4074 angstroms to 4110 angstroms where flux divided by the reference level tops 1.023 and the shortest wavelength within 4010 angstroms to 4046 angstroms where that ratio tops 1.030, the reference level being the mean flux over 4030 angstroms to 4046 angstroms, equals 64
